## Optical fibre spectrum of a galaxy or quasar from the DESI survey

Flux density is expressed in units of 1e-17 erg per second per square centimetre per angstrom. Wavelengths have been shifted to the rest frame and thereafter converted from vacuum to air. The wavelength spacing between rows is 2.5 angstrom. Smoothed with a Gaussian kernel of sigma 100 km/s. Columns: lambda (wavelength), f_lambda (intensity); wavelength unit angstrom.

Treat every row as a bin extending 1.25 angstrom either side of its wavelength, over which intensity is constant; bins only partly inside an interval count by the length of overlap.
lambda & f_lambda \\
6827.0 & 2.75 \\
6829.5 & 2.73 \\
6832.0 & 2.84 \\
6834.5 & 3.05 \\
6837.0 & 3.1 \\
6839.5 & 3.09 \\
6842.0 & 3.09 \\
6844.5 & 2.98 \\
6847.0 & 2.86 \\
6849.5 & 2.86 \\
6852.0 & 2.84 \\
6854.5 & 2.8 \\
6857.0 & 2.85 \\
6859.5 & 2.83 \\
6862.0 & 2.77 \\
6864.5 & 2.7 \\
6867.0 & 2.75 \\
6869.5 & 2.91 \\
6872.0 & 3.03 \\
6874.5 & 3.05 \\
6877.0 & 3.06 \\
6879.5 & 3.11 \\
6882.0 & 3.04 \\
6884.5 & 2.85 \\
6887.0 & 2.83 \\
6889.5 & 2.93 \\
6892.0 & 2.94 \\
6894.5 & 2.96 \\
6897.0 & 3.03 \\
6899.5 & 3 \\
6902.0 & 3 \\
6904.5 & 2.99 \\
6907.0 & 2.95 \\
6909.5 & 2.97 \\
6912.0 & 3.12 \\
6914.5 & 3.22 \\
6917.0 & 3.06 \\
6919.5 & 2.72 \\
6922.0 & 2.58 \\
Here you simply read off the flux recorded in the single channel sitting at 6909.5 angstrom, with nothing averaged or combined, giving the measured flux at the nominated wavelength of 2.97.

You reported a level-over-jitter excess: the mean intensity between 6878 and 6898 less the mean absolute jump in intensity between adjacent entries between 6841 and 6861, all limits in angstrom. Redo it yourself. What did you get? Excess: 2.91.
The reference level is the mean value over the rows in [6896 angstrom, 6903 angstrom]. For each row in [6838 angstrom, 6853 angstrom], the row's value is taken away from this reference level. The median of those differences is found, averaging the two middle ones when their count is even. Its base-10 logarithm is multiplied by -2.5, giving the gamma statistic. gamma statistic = 2.6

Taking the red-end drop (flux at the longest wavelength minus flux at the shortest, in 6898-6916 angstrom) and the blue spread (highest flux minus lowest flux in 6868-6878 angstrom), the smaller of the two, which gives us 0.15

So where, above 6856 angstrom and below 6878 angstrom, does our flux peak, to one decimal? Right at 6877.0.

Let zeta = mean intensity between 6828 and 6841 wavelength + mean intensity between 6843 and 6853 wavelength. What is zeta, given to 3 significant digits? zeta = 5.85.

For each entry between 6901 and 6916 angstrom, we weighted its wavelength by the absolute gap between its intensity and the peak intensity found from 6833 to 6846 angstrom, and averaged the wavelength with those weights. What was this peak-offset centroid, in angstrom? 6907.9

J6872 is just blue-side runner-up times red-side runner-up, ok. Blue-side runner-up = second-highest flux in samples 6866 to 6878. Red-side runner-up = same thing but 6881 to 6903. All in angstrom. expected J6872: 9.2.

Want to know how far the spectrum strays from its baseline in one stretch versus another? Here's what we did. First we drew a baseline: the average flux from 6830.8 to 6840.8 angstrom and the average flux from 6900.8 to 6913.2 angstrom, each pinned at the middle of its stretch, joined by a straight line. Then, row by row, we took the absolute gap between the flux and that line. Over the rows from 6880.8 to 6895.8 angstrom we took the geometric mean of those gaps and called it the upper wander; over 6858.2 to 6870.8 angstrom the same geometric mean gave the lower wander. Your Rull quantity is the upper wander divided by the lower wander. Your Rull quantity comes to 0.37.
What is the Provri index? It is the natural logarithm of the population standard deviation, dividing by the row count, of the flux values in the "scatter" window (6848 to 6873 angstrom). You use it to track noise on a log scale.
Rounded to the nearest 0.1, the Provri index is -2.4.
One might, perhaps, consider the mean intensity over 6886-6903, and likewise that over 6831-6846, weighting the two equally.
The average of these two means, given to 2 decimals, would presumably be 2.99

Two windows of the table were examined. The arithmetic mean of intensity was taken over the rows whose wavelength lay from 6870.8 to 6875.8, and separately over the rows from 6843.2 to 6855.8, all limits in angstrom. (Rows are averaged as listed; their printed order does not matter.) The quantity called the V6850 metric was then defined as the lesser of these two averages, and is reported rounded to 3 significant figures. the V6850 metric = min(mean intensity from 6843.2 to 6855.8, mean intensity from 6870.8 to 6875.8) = 2.87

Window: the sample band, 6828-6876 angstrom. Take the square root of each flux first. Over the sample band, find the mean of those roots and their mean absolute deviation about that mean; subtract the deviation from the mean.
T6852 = 1.67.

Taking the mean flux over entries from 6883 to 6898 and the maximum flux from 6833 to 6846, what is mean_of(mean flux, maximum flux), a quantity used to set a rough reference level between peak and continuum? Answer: 3.01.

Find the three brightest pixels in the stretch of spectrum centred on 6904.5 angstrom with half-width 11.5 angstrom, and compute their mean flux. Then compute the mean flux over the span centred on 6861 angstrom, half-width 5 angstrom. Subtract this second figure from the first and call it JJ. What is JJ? 0.34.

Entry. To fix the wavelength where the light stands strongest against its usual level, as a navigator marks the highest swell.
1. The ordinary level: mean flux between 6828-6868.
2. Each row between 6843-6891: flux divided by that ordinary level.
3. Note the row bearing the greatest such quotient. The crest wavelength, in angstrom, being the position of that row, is 6879.5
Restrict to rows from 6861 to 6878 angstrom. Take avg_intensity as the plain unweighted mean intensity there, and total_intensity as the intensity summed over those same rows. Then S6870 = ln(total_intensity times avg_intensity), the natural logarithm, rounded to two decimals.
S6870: 4.07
